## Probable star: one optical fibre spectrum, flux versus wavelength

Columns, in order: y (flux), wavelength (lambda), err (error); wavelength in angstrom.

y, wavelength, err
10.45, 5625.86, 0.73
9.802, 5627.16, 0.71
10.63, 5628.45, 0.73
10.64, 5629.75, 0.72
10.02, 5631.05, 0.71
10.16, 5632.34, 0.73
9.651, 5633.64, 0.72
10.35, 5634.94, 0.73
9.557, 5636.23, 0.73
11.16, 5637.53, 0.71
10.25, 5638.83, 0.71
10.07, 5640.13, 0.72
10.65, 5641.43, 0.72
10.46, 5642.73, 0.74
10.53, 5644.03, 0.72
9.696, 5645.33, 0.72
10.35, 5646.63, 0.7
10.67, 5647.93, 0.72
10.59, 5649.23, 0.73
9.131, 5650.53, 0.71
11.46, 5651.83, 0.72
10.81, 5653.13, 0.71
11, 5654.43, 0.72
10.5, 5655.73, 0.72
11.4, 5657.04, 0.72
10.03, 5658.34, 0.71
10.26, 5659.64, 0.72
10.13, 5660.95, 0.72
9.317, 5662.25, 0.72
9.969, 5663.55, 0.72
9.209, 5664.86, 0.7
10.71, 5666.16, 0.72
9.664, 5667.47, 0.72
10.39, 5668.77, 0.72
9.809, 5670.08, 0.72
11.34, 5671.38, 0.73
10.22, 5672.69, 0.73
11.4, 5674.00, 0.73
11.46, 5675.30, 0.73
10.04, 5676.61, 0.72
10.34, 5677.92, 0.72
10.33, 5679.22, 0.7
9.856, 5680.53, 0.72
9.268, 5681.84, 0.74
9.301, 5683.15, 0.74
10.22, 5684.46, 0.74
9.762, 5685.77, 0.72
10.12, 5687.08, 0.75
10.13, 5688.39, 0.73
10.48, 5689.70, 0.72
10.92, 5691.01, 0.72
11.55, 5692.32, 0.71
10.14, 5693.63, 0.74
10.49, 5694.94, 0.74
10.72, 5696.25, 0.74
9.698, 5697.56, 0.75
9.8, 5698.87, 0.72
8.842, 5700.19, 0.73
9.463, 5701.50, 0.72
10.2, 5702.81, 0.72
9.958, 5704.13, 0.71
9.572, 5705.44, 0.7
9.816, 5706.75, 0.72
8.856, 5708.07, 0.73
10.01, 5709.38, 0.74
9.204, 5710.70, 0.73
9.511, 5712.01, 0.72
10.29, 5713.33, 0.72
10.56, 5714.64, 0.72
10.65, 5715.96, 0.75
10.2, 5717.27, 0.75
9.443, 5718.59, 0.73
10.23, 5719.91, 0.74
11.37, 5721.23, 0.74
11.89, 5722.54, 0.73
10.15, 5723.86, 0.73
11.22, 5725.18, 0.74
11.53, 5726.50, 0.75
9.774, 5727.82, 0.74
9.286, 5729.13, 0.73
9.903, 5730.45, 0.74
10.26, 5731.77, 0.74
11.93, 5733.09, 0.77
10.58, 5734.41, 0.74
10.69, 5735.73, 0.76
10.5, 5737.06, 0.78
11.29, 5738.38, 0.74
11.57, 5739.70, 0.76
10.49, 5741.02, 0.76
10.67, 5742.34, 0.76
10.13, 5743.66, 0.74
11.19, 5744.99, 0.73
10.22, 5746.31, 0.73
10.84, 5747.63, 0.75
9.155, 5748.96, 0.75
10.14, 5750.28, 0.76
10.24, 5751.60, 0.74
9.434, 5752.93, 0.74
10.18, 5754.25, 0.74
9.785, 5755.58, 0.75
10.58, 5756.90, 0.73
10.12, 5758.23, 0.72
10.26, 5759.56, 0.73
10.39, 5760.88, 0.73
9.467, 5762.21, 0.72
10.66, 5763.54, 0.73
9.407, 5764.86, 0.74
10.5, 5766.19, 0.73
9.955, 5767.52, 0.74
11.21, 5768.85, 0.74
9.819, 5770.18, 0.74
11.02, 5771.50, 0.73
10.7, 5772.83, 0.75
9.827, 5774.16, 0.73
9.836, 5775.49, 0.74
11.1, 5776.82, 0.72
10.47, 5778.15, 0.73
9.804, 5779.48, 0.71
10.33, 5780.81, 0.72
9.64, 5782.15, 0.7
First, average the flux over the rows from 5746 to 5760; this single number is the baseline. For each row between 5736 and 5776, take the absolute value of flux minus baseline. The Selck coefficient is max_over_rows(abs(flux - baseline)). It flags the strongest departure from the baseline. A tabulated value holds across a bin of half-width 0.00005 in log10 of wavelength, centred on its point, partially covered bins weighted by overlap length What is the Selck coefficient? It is 1.5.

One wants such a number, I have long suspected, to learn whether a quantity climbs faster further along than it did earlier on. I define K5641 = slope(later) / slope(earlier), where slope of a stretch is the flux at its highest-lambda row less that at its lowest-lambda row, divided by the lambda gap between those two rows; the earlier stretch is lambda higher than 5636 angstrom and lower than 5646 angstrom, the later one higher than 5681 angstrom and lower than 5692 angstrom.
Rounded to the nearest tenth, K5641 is 11.8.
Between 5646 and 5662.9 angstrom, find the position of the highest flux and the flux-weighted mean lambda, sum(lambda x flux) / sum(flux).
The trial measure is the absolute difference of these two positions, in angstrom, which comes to 2.5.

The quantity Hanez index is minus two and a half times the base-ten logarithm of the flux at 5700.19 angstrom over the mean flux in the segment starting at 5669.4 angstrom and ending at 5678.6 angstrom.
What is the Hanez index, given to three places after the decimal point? 0.203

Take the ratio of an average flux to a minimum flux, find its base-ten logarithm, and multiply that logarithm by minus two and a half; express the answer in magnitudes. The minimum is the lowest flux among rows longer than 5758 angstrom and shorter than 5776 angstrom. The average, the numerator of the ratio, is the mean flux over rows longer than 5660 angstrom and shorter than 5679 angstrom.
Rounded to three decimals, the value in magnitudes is -0.097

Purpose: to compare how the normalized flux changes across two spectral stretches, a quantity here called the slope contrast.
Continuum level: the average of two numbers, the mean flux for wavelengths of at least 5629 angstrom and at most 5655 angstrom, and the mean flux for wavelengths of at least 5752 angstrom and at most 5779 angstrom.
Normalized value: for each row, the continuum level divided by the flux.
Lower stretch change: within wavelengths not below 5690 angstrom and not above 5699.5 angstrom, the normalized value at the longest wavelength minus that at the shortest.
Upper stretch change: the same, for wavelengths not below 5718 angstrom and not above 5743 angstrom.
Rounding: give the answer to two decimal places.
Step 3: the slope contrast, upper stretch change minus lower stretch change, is -0.23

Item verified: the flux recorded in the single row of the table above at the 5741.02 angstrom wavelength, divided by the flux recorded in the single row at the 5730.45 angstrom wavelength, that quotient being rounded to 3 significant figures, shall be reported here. 1.06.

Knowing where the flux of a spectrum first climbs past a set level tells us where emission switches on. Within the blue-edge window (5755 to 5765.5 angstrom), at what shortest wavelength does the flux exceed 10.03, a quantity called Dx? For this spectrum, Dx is 5756.90 angstrom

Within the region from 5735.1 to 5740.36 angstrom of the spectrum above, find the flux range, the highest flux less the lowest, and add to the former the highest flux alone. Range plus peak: 12.6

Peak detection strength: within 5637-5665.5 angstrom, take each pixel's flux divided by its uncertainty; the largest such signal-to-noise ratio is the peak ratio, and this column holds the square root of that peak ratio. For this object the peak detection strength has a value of 3.99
